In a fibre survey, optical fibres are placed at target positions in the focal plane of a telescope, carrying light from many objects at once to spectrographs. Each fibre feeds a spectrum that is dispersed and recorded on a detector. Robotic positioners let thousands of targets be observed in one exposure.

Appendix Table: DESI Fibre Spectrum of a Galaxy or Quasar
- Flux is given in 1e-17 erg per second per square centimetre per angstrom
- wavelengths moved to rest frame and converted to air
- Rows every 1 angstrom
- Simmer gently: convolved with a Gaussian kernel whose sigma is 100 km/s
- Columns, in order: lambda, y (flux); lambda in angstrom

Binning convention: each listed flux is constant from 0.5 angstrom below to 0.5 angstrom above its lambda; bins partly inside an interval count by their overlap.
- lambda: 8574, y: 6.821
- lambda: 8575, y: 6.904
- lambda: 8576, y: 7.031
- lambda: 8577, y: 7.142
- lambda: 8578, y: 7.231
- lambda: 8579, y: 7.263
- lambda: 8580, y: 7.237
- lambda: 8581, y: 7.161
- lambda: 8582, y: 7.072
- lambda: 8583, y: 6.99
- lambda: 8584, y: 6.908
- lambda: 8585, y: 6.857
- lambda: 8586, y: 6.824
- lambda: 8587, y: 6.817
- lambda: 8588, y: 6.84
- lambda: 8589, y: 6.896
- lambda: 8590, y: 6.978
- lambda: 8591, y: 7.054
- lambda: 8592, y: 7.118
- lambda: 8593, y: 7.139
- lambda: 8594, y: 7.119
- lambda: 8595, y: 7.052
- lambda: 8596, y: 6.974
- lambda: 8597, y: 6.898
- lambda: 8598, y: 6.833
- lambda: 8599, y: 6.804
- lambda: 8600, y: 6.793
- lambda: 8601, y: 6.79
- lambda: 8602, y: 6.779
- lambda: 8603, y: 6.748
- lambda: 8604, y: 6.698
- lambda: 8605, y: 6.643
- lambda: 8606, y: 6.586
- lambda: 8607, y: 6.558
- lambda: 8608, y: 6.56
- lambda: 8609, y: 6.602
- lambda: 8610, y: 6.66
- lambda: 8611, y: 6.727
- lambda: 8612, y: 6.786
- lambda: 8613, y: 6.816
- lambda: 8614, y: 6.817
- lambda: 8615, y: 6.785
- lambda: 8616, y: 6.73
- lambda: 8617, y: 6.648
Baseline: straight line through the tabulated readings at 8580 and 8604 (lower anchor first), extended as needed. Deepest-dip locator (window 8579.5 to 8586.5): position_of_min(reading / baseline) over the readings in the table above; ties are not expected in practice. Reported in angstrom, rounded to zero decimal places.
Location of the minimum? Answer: 8586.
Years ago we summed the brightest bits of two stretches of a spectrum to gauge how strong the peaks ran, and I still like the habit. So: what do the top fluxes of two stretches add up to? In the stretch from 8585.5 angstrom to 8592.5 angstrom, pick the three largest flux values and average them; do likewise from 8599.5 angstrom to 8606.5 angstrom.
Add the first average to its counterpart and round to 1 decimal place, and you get 13.8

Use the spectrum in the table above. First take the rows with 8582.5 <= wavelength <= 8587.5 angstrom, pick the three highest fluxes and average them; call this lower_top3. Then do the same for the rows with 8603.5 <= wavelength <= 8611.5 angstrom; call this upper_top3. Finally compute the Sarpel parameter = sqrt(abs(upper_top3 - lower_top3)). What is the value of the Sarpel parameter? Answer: 0.47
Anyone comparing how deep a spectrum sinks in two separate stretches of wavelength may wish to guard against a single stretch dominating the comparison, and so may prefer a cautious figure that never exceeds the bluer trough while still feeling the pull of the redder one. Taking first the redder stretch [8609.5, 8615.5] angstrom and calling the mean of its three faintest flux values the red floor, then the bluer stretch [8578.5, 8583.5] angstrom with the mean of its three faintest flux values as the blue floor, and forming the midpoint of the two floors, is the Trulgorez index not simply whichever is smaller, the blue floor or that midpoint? 6.90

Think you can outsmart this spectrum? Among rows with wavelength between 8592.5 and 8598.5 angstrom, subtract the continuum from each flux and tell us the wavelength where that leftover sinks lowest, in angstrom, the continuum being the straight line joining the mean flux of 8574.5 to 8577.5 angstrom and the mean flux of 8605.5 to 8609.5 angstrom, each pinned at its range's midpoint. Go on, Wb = 8598 angstrom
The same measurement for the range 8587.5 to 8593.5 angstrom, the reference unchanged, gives 8588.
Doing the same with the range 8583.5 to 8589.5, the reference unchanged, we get 8586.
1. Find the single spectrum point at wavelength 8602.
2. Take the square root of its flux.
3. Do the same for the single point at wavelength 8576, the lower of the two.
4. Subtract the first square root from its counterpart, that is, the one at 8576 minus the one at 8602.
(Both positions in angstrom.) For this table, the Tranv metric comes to 0.048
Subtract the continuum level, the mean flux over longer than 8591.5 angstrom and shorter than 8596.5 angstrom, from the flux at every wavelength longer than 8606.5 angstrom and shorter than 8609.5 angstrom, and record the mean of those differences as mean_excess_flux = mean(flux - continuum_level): -0.5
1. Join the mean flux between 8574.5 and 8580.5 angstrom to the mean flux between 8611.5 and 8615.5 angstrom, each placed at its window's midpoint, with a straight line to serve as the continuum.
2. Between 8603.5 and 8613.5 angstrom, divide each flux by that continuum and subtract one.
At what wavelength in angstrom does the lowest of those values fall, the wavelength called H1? 8607 angstrom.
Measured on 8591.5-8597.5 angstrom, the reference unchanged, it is 8597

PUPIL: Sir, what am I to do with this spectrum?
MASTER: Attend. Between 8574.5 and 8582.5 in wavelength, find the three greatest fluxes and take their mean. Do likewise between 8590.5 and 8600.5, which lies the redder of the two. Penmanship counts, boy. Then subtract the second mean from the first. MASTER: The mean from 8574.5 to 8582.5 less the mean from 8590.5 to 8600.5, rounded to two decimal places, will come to 0.12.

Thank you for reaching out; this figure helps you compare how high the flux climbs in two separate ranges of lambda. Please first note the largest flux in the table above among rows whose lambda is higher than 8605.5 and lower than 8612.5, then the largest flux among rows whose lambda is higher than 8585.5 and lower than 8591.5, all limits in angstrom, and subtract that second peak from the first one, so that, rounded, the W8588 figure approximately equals -0.268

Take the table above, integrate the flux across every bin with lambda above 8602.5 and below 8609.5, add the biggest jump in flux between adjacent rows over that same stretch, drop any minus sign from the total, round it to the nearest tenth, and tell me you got 46.5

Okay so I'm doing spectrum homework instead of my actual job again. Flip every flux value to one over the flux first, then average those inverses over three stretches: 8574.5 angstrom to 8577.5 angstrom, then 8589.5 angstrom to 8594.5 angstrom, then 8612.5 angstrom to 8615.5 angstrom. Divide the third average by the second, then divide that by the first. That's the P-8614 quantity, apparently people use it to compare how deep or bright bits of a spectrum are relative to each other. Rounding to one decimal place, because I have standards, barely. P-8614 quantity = 7.3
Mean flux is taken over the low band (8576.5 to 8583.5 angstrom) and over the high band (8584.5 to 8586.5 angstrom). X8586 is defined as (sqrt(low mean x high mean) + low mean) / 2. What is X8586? 7.08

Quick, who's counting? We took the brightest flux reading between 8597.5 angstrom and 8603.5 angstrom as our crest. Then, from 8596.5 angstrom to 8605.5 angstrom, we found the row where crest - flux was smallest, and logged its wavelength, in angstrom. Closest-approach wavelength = 8597 angstrom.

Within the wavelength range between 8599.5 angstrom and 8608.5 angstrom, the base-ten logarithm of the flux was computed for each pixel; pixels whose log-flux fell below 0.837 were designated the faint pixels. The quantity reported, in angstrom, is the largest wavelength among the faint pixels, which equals 8608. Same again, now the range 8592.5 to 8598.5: 8598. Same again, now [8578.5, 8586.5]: 8586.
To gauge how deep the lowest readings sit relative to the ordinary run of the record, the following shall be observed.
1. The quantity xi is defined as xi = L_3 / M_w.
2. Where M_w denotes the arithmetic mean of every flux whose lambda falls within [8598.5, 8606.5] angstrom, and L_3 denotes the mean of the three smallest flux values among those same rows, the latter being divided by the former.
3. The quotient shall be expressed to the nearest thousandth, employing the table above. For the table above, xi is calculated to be 0.987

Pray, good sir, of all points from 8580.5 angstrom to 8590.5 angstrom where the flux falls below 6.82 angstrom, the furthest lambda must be 8587 angstrom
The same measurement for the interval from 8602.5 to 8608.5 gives 8608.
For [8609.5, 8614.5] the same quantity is 8614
